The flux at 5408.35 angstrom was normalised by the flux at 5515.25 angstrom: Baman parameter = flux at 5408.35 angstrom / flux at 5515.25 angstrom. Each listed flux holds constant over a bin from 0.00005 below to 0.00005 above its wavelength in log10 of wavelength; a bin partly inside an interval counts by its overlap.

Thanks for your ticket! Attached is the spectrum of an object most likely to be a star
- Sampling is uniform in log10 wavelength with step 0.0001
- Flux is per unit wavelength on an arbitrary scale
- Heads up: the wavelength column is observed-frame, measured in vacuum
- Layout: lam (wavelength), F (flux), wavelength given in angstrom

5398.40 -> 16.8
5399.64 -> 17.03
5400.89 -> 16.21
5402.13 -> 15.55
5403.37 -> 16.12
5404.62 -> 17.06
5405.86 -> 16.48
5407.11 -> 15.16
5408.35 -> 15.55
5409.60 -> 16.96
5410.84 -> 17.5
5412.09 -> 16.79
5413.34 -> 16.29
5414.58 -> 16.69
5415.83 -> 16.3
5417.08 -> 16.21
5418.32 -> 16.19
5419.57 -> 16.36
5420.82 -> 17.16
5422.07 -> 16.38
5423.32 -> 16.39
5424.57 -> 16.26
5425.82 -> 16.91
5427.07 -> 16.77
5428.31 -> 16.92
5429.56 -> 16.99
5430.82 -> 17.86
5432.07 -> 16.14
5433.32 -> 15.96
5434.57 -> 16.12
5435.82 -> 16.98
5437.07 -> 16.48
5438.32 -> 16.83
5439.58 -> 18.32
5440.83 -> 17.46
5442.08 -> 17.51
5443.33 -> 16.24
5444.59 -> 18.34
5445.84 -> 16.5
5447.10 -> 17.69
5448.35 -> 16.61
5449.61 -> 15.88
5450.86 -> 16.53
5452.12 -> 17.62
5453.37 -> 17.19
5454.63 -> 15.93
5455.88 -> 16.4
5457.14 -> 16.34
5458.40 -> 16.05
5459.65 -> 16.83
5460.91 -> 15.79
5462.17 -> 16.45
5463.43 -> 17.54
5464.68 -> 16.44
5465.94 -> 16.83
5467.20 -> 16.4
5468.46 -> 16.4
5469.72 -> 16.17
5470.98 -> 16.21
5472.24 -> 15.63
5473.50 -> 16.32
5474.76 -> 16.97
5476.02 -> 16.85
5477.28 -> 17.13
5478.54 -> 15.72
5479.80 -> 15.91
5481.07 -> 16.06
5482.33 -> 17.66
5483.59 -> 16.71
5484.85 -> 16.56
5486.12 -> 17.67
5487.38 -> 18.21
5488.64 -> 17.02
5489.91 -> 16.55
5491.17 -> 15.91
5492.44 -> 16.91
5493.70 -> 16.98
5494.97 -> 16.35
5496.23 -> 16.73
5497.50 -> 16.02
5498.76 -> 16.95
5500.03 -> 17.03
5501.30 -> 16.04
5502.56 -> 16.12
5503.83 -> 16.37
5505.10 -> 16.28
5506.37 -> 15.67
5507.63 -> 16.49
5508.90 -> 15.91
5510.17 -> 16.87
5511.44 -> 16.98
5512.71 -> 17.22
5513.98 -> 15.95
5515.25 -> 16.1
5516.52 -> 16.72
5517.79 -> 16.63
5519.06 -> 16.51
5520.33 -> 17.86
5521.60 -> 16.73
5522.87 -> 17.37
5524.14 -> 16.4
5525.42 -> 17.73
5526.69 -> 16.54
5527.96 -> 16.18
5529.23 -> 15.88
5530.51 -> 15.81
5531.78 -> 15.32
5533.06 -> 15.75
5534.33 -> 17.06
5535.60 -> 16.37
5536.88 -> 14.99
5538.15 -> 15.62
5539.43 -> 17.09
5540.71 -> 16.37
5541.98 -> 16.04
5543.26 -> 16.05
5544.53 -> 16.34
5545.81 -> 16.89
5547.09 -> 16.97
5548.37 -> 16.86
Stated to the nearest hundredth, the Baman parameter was 0.97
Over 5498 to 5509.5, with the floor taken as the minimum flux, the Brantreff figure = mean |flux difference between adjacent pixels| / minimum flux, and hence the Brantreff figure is 0.028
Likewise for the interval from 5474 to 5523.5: 0.038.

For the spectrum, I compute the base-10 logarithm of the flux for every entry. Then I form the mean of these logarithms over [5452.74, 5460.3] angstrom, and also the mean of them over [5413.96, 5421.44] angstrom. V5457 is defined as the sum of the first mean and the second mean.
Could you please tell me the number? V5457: 2.43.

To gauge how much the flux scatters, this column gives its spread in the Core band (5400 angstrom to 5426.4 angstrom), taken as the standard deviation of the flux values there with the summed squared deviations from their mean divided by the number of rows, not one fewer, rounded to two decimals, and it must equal 0.55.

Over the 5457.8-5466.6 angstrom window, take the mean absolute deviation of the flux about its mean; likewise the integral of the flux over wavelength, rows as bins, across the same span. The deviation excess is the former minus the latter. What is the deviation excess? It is -145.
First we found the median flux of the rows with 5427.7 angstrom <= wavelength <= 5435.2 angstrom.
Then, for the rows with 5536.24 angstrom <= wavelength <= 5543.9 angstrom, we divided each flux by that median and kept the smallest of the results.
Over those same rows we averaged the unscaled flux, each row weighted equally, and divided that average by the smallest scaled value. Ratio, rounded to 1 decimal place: 17.7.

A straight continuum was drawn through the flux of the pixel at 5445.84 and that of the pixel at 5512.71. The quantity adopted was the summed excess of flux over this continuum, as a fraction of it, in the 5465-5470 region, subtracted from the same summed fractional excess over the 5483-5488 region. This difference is 0.15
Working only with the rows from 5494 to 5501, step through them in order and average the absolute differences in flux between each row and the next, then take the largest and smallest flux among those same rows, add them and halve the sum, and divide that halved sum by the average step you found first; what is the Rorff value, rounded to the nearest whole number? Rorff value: 31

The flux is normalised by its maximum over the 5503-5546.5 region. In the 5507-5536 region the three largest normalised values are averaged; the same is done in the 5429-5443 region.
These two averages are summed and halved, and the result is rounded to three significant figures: 0.995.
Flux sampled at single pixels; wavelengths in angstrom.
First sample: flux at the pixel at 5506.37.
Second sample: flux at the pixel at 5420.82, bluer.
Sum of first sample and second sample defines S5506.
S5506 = 32.8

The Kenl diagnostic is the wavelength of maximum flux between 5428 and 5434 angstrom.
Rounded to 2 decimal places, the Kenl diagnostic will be 5430.82 angstrom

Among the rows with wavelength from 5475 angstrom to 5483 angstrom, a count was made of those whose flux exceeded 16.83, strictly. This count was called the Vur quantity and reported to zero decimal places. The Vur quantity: 3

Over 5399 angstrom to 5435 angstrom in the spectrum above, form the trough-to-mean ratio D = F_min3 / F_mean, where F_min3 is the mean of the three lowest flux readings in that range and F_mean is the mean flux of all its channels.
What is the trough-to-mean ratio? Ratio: 0.935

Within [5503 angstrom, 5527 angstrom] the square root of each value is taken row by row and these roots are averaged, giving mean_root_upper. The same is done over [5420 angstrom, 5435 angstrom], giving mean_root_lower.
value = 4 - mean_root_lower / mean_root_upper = 3.000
